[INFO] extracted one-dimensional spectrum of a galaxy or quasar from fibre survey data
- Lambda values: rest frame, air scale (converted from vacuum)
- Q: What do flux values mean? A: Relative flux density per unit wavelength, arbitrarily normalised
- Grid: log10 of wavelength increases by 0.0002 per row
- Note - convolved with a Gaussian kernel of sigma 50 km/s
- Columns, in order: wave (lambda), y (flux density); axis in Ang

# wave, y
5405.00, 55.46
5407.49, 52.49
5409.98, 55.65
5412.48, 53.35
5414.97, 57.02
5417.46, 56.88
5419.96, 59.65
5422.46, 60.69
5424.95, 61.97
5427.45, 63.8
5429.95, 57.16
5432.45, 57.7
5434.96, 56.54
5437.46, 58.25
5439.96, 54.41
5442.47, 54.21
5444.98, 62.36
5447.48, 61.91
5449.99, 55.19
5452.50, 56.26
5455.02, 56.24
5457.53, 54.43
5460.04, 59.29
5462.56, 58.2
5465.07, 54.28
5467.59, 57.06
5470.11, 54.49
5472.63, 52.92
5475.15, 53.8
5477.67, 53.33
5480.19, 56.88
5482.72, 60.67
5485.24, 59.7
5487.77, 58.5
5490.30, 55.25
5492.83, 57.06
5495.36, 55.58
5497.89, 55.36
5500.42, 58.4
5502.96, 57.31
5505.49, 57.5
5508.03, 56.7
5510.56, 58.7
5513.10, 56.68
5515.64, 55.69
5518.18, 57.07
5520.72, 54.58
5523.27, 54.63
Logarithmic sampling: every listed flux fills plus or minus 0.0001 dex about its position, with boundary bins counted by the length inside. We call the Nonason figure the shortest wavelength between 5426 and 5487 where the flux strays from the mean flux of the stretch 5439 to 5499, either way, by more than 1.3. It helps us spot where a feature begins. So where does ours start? 5427.45 Ang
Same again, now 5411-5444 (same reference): 5412.48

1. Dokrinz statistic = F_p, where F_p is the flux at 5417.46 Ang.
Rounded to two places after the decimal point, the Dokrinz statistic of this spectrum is 56.88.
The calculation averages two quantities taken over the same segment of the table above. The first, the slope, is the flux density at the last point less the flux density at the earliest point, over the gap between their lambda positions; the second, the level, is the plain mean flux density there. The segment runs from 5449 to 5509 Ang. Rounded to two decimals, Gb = 28.23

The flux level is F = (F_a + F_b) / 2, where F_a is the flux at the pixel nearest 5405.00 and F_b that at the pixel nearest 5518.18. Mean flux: 56.3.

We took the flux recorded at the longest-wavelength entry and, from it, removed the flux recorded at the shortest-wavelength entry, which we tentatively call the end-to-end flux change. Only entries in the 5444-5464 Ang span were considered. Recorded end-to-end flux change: -4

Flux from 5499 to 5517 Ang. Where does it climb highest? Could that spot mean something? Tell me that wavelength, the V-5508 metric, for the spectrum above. 5510.56 Ang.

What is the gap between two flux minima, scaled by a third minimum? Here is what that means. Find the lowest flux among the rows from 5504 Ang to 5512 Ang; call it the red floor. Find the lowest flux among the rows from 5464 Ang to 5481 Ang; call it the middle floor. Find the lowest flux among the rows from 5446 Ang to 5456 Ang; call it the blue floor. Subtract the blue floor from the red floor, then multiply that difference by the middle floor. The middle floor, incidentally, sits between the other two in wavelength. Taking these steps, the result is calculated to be 80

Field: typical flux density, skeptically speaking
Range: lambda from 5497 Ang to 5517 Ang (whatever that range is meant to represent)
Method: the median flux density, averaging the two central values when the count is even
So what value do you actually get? 57.0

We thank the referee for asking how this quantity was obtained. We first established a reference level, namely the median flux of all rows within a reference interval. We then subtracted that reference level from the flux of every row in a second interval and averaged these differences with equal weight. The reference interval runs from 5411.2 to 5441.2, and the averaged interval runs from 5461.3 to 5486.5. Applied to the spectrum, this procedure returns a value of -1.3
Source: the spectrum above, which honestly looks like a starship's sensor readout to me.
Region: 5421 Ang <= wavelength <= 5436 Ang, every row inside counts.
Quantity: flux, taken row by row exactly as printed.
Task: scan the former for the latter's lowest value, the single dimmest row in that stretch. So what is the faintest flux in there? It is 56.54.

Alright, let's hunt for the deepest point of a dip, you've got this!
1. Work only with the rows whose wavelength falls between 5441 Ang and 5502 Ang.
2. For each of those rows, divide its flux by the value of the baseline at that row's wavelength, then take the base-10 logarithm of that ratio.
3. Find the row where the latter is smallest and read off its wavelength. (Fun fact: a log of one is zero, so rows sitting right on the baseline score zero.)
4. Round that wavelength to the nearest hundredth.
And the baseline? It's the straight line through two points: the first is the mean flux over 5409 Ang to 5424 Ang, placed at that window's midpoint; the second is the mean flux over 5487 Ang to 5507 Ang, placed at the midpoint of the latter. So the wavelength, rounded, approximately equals 5472.63 Ang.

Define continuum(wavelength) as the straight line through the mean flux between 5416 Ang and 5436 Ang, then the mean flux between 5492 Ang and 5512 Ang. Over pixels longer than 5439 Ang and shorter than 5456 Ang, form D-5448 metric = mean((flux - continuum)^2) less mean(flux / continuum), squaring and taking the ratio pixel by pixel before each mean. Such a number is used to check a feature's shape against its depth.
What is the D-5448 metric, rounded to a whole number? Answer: 11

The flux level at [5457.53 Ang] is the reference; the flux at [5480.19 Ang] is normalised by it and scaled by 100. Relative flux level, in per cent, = 105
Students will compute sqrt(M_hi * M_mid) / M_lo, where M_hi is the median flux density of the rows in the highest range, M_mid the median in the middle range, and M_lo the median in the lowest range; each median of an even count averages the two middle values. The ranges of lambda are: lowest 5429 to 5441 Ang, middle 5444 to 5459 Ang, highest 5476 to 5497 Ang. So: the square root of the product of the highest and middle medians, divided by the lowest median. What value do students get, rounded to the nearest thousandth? 0.990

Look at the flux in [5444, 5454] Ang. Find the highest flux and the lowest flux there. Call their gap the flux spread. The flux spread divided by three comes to 2.4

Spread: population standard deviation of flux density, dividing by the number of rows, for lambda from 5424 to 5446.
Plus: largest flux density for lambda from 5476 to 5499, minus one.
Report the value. 62.9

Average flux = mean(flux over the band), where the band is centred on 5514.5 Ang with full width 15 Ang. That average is 56.6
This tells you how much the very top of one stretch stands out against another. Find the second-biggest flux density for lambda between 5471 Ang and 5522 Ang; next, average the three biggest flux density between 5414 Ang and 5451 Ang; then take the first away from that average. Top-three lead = 3.0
